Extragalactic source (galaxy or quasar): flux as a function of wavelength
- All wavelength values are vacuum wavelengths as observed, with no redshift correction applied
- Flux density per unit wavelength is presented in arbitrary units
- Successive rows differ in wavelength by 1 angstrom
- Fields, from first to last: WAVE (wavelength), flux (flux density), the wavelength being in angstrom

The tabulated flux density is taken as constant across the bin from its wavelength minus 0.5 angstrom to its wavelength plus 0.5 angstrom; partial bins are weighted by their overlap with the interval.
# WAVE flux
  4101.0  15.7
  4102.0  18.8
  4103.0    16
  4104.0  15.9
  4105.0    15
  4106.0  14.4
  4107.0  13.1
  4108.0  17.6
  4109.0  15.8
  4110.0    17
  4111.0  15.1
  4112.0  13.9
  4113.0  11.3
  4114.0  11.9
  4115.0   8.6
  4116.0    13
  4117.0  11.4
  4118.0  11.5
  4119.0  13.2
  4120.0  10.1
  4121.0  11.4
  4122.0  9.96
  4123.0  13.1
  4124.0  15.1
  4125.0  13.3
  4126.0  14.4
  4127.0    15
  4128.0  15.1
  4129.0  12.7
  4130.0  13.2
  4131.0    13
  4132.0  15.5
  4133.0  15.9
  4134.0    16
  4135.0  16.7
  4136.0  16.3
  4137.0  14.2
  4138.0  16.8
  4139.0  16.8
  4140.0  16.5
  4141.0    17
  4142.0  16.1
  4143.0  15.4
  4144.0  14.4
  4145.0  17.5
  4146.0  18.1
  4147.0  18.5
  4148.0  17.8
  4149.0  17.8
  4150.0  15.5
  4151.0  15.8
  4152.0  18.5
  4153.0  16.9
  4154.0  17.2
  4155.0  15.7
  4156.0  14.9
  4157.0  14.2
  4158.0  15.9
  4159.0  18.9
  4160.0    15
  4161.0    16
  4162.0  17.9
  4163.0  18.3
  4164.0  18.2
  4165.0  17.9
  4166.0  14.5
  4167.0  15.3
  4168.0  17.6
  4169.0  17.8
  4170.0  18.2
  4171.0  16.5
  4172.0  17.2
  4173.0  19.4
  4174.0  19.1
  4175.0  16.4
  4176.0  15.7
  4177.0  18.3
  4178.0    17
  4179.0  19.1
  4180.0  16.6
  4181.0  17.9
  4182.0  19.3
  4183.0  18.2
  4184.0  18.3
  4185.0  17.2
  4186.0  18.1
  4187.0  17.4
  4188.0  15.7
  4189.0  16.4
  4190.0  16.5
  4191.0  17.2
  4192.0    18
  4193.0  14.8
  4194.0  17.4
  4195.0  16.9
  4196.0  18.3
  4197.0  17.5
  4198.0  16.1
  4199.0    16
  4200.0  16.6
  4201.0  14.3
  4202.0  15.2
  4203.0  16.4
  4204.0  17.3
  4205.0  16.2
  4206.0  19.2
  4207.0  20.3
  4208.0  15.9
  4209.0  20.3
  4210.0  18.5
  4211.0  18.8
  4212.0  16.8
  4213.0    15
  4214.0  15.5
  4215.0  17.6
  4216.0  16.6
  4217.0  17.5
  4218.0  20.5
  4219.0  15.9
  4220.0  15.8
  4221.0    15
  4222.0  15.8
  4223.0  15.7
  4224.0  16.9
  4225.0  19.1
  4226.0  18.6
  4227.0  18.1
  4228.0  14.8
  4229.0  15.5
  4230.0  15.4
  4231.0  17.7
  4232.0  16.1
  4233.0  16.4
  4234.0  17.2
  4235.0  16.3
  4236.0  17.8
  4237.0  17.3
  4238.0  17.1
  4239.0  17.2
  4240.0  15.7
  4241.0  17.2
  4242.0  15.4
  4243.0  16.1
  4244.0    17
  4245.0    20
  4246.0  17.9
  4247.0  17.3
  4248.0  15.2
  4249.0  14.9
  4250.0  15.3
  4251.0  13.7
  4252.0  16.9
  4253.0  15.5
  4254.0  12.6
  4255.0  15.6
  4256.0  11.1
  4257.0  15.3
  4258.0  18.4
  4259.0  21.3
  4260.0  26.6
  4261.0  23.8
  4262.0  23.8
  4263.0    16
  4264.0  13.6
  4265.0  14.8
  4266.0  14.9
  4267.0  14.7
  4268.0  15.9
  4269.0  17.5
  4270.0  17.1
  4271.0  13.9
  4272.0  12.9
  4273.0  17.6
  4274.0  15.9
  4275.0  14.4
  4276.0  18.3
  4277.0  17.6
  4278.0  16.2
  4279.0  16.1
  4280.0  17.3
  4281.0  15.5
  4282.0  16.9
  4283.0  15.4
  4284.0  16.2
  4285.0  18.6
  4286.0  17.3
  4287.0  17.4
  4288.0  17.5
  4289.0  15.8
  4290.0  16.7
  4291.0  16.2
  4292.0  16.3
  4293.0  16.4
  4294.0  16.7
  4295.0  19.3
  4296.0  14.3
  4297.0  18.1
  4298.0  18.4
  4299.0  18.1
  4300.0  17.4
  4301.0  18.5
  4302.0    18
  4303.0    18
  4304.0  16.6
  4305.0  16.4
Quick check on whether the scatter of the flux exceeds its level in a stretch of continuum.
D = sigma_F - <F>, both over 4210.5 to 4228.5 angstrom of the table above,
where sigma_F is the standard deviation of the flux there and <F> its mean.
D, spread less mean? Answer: -15.3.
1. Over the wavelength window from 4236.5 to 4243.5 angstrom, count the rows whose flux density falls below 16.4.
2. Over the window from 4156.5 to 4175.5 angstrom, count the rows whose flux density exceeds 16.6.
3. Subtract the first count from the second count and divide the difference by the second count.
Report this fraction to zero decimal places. 1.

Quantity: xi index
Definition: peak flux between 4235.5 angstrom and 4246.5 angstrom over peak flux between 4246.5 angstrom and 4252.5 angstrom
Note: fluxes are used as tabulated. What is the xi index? 1.16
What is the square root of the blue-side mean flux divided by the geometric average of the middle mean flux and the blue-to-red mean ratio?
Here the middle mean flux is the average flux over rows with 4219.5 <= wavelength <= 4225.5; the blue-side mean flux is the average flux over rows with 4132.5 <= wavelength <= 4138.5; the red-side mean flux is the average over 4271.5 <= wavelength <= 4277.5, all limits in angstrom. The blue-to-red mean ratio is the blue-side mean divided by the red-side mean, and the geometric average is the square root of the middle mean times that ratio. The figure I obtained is 1.99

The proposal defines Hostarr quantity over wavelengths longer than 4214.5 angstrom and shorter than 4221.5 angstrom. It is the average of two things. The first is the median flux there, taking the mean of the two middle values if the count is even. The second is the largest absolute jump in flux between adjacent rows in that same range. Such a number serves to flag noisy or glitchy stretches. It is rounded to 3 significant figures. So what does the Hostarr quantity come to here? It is 10.6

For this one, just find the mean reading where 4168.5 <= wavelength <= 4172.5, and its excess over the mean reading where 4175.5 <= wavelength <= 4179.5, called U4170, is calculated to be 0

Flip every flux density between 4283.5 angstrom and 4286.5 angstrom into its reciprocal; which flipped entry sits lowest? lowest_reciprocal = 0.054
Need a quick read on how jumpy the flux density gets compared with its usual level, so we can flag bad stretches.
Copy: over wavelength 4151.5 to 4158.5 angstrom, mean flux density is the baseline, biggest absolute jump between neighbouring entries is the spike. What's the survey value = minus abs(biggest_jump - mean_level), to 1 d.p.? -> -14.5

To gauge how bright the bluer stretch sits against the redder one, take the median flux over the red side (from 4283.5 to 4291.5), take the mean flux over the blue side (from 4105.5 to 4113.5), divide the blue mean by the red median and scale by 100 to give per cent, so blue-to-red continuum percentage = 87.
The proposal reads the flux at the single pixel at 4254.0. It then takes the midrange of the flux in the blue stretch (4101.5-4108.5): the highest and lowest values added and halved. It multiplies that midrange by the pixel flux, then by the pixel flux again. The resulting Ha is 2532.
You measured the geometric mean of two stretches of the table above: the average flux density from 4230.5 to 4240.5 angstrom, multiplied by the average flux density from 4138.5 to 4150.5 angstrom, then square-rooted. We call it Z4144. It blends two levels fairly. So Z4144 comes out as 16.8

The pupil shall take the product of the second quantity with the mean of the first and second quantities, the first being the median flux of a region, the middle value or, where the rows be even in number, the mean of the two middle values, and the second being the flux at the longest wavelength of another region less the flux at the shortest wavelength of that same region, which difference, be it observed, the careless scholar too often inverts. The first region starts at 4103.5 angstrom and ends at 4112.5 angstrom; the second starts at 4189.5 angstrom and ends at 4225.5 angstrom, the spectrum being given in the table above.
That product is 23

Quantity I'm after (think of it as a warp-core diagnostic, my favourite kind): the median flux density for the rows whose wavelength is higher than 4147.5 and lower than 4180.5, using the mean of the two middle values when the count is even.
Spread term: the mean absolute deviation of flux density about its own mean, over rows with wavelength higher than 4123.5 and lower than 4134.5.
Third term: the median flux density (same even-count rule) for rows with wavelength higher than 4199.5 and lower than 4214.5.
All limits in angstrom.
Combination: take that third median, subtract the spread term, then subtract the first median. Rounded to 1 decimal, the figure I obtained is -1.6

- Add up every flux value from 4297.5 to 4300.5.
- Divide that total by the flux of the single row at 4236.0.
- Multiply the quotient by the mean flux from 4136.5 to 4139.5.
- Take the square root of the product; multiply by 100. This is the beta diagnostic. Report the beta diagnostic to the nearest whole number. 695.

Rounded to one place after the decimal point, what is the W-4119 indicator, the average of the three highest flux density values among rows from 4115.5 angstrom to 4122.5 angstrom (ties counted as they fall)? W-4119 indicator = 12.6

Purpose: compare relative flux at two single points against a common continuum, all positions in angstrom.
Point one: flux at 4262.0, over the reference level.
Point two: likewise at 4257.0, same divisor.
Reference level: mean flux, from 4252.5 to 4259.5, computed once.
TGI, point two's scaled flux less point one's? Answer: -0.54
